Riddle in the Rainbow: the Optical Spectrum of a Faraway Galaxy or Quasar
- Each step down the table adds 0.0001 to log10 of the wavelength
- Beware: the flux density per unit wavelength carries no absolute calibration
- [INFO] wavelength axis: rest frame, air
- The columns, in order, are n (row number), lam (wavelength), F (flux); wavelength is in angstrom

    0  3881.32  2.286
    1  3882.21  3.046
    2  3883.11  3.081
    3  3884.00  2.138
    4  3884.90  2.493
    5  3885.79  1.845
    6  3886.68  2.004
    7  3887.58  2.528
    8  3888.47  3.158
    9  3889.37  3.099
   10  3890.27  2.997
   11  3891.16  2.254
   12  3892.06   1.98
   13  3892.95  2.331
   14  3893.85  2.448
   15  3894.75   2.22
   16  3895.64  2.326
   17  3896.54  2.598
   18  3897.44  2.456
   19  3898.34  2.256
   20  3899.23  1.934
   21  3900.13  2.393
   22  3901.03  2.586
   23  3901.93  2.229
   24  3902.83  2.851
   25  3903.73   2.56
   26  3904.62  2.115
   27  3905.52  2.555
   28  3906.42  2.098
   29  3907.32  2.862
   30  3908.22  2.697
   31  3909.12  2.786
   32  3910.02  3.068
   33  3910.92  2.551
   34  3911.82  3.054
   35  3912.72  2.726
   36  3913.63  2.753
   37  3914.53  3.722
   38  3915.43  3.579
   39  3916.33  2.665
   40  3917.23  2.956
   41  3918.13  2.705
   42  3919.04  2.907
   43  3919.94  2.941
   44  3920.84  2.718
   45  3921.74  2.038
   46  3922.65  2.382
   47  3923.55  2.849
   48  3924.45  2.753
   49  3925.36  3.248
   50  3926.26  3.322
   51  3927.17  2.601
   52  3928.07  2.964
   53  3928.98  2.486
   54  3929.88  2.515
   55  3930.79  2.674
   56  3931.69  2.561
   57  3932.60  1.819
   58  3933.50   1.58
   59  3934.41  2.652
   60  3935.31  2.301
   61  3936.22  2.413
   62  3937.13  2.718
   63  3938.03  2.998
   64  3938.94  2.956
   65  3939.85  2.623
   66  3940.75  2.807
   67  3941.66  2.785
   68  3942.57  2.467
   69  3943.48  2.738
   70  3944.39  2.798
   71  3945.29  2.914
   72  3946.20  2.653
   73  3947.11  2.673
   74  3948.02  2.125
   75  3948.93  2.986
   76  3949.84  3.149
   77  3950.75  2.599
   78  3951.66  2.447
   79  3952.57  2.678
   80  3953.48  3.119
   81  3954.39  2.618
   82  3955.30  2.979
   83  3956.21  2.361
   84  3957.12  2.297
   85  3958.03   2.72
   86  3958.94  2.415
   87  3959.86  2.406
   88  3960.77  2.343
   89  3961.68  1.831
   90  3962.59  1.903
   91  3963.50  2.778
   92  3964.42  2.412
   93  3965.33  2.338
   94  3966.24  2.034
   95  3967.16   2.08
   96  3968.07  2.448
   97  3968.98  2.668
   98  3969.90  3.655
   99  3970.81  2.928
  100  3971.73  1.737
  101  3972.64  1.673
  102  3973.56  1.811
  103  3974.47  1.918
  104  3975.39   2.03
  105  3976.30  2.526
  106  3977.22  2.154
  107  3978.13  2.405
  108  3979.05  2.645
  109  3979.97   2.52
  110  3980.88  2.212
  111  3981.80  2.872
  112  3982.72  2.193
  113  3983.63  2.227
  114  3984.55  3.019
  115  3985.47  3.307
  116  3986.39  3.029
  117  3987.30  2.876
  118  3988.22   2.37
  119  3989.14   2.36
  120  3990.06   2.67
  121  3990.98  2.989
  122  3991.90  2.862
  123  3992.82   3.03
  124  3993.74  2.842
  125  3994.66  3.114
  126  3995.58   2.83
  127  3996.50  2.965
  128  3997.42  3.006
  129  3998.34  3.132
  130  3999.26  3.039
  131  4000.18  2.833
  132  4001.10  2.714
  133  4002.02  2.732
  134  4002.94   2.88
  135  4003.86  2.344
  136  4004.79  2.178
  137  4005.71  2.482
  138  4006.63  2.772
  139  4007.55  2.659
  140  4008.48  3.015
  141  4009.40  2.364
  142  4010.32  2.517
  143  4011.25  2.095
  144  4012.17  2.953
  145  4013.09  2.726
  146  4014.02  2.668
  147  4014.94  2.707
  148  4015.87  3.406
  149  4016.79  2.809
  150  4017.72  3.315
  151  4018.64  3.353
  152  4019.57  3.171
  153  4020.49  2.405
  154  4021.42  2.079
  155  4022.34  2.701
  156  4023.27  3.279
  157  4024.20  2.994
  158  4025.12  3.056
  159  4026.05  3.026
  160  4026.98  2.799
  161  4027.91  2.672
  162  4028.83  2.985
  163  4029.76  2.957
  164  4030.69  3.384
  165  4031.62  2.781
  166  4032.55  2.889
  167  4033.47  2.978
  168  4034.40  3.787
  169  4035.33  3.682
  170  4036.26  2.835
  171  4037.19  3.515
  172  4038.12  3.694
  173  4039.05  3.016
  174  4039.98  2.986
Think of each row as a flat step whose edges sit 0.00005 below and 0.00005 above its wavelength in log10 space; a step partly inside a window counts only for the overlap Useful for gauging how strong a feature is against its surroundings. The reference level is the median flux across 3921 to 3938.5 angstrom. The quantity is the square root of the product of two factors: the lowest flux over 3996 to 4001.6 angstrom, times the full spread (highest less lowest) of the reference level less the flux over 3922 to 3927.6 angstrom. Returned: 1.60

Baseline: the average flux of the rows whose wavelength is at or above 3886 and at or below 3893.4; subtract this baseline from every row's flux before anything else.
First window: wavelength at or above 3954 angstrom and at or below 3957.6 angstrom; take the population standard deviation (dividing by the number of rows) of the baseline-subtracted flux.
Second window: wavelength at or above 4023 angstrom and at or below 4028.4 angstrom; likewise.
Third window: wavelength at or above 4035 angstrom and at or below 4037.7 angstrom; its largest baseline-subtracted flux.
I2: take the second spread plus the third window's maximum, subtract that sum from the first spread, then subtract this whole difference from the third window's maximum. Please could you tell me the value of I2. 2.2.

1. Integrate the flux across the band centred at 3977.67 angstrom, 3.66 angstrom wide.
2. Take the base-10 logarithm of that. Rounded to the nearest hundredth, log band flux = 0.95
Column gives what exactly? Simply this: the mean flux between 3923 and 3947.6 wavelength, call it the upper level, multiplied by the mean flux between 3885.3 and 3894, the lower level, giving 6.56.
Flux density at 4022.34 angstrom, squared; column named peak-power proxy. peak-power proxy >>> 7.3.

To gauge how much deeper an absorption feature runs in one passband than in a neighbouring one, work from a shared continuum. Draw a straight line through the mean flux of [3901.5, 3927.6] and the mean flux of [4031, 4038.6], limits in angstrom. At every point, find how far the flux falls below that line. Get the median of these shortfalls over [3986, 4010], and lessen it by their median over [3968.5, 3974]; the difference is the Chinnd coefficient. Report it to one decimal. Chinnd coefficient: -0.5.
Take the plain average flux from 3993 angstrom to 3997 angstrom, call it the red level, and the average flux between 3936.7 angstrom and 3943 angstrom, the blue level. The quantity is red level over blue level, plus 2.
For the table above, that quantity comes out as 3.06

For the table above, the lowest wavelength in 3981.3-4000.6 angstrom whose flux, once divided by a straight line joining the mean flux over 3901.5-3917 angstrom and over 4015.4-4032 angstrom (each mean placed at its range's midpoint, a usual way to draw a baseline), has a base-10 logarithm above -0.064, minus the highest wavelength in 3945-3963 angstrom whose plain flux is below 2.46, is 19.2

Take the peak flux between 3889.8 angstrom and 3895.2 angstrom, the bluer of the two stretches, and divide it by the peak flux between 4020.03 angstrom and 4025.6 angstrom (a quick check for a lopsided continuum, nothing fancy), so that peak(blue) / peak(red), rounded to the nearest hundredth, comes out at 0.91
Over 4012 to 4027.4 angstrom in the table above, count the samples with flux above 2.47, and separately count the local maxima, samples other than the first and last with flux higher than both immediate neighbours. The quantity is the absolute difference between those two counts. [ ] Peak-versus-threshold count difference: 11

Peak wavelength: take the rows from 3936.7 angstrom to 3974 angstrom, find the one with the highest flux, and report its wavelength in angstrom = 3969.90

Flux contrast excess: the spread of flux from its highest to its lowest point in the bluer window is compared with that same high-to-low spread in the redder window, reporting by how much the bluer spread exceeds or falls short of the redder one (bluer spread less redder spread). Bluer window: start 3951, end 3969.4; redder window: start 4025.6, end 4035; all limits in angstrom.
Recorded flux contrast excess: 0.17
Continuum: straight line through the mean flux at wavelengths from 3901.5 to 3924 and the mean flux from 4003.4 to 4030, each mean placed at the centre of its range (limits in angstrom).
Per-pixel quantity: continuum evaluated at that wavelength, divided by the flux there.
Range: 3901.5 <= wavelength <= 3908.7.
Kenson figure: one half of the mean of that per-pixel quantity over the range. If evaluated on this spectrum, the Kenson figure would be 0.555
